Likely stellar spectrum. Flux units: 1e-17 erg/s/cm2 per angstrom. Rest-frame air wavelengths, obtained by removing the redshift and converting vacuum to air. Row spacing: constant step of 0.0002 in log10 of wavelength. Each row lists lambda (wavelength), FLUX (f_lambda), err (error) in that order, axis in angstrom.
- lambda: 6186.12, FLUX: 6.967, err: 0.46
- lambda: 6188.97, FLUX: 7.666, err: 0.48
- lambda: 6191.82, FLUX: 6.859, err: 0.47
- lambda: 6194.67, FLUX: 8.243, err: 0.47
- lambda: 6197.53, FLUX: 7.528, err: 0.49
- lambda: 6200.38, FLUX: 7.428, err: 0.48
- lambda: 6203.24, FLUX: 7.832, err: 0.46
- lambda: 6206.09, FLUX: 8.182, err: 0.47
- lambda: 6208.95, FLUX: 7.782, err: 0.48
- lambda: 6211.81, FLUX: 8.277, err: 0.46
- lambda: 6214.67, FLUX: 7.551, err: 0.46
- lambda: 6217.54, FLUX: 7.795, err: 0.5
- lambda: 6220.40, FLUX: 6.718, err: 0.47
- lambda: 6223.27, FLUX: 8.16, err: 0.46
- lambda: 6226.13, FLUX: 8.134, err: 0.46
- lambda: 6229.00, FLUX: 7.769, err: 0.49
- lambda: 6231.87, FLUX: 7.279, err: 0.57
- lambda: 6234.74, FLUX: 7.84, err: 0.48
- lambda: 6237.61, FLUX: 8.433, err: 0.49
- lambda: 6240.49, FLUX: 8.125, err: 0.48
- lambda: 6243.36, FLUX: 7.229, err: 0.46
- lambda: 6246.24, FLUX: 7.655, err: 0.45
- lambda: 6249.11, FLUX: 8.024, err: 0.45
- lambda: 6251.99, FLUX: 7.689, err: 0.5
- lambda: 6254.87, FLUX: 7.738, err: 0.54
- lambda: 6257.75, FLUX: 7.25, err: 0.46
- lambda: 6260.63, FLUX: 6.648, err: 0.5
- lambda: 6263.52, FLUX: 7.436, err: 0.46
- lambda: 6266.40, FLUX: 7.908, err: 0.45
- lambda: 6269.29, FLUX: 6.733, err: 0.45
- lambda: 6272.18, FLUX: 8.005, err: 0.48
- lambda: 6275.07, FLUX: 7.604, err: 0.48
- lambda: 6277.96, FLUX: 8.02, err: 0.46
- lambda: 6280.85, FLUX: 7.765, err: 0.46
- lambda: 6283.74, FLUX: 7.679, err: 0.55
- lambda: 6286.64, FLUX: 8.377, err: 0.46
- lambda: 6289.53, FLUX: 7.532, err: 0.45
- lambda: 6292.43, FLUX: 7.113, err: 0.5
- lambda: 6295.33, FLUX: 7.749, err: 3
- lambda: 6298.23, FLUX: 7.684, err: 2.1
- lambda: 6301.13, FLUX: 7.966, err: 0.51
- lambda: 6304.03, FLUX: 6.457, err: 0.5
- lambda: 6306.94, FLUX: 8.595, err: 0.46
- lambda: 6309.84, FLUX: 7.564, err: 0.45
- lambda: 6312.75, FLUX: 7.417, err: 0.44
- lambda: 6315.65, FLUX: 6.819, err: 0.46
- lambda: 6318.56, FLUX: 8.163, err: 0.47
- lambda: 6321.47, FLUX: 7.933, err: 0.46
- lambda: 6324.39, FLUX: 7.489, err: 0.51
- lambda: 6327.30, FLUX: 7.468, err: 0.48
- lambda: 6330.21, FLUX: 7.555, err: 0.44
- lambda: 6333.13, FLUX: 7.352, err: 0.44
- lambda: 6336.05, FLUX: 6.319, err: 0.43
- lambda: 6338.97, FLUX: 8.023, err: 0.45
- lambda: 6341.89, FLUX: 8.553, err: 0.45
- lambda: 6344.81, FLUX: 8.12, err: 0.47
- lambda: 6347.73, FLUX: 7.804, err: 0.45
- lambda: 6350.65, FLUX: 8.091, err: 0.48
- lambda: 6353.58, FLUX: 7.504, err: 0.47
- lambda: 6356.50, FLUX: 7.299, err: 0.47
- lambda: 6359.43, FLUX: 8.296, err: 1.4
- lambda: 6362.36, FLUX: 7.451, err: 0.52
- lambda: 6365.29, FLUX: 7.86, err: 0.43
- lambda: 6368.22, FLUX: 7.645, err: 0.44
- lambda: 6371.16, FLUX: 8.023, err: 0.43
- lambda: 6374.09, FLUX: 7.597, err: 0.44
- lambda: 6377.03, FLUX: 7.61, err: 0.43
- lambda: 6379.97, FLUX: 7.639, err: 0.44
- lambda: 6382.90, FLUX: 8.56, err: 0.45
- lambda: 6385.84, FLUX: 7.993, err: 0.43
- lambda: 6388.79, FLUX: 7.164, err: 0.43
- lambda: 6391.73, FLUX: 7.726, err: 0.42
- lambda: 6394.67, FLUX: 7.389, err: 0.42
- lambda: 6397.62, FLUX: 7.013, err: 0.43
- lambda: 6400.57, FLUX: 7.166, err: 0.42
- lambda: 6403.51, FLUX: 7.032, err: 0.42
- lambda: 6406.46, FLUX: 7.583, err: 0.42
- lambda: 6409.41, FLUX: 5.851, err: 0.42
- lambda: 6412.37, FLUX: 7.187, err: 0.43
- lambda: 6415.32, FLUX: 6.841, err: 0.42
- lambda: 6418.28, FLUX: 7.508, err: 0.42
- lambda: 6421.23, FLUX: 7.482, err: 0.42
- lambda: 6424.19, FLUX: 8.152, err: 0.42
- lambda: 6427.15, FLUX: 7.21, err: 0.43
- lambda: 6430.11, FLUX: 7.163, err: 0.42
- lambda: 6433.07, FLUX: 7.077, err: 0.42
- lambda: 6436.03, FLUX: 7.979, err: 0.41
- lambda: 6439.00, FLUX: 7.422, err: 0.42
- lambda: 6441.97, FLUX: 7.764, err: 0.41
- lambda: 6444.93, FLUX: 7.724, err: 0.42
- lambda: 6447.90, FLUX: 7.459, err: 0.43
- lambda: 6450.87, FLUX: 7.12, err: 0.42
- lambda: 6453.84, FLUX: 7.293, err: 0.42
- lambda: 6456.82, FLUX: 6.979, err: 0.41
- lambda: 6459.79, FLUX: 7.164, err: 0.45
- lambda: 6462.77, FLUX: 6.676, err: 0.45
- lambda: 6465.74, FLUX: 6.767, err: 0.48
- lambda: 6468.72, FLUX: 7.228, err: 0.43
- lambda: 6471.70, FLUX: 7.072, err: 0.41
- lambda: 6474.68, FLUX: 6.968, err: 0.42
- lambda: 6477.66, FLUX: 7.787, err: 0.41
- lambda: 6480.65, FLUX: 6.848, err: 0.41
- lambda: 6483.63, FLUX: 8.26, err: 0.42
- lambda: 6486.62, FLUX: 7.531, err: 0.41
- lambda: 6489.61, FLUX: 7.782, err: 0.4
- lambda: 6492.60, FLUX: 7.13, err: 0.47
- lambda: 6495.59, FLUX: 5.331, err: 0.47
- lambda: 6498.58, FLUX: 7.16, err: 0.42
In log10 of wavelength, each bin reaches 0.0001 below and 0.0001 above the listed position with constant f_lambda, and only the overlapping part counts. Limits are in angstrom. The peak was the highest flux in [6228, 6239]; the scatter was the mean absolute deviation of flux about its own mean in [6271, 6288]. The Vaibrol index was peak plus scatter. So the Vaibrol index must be 8.7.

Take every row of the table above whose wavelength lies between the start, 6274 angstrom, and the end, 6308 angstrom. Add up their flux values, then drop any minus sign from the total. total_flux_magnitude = 93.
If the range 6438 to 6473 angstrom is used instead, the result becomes 87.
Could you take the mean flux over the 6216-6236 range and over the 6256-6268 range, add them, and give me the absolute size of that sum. 14.98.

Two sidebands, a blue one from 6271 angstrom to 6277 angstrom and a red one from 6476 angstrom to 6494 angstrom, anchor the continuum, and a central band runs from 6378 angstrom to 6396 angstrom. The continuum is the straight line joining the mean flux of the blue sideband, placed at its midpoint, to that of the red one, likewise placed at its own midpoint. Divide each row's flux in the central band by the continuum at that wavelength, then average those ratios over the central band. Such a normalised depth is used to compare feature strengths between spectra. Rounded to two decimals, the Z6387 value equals 1.01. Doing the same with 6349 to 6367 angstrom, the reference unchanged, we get 1.01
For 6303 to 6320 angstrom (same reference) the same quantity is 0.97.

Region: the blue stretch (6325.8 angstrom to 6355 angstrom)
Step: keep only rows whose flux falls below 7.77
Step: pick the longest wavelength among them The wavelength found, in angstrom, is 6353.58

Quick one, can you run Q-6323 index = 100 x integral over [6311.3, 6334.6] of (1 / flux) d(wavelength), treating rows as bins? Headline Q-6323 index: 310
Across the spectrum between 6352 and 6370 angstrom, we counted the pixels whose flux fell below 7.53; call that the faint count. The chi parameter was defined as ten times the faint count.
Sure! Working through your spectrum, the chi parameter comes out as 30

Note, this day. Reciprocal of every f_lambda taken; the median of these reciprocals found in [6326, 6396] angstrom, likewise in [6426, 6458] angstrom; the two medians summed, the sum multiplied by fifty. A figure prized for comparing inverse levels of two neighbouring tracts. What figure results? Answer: 13.4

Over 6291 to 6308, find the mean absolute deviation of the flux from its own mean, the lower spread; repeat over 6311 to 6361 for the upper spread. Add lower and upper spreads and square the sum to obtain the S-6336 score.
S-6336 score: 1.0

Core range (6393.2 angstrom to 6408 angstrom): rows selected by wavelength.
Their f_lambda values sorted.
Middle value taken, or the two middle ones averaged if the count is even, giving 7.17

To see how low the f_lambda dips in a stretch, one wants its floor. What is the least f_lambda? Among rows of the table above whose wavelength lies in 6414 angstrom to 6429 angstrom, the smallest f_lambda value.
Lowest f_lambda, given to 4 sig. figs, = 6.841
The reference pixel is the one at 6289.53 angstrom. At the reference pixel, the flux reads 7.532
